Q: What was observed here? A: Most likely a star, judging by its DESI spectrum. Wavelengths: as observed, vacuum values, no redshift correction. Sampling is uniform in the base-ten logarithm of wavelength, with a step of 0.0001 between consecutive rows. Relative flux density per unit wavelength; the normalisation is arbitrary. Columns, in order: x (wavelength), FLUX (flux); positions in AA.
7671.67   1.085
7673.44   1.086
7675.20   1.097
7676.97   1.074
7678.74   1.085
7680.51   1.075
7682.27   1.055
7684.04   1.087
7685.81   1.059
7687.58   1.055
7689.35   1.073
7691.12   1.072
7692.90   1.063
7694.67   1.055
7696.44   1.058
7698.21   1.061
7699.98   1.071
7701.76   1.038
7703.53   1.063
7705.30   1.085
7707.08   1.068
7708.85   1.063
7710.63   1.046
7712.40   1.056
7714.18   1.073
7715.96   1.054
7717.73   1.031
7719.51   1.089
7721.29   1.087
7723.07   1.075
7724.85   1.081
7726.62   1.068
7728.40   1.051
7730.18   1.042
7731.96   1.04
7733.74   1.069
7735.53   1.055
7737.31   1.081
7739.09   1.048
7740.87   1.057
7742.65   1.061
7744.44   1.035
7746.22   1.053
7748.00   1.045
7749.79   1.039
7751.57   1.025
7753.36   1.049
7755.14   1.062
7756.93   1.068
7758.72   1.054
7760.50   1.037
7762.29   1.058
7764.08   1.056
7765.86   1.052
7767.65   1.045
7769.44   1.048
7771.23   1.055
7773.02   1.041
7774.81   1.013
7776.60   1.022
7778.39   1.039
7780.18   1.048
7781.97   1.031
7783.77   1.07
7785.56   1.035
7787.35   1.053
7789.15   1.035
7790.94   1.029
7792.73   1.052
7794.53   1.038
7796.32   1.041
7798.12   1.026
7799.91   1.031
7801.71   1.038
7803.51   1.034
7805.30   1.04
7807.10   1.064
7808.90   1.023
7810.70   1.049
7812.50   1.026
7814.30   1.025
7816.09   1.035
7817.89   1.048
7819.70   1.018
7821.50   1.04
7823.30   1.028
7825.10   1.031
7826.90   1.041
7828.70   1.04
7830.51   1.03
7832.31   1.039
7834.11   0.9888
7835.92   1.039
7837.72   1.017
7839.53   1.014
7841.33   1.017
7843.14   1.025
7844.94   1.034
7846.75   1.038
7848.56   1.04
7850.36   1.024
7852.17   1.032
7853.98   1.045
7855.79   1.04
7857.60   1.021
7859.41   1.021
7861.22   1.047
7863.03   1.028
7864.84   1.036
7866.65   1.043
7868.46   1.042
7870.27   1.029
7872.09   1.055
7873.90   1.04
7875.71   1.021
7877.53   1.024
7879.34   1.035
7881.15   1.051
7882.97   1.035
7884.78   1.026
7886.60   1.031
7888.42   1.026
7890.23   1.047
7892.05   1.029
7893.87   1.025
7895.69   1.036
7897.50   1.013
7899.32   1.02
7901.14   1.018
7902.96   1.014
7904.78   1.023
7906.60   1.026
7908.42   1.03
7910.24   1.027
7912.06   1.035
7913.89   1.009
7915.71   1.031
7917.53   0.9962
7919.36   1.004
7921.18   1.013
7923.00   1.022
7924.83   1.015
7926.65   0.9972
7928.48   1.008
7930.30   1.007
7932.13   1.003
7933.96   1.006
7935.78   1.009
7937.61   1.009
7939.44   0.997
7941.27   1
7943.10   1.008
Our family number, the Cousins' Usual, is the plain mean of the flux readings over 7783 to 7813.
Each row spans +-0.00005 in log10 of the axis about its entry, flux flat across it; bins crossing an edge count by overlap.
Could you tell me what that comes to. 1.04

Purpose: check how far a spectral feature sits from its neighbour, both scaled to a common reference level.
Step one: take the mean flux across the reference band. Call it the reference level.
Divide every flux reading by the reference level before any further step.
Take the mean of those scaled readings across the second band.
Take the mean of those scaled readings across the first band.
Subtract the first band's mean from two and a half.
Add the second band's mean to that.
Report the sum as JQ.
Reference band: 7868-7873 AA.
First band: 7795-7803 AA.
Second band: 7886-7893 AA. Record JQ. 2.50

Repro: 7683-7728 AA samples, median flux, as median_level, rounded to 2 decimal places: 1.06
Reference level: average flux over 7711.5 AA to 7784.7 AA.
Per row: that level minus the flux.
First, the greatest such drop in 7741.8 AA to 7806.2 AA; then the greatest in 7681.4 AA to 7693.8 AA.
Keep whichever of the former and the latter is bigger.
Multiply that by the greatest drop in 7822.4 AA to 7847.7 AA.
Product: 0.0025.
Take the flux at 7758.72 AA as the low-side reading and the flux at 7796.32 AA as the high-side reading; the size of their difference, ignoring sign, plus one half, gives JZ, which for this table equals 0.513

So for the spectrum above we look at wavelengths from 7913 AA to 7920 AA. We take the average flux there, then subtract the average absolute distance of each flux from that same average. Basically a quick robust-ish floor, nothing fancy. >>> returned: 1.00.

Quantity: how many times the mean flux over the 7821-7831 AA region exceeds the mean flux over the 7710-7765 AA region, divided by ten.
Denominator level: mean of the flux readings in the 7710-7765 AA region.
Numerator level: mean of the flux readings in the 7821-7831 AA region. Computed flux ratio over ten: 0.0980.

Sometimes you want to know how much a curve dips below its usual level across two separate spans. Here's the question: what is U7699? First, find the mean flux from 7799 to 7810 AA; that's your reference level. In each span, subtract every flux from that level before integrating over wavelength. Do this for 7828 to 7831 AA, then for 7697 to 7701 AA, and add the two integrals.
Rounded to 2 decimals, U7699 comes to -0.09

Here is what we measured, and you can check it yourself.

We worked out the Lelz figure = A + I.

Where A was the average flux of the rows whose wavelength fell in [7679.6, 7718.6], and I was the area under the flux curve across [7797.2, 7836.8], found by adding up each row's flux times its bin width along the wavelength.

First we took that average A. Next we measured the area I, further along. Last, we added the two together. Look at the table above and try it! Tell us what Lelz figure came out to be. 42.0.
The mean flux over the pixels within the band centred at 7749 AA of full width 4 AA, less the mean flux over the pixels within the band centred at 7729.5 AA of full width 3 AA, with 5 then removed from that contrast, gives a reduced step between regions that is -5.00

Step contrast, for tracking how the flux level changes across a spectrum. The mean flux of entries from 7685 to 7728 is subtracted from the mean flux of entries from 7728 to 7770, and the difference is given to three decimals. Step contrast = -0.013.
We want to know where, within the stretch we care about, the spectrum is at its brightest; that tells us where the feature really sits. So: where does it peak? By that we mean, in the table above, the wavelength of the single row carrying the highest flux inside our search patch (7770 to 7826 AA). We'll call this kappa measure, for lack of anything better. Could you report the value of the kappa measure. 7783.77 AA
